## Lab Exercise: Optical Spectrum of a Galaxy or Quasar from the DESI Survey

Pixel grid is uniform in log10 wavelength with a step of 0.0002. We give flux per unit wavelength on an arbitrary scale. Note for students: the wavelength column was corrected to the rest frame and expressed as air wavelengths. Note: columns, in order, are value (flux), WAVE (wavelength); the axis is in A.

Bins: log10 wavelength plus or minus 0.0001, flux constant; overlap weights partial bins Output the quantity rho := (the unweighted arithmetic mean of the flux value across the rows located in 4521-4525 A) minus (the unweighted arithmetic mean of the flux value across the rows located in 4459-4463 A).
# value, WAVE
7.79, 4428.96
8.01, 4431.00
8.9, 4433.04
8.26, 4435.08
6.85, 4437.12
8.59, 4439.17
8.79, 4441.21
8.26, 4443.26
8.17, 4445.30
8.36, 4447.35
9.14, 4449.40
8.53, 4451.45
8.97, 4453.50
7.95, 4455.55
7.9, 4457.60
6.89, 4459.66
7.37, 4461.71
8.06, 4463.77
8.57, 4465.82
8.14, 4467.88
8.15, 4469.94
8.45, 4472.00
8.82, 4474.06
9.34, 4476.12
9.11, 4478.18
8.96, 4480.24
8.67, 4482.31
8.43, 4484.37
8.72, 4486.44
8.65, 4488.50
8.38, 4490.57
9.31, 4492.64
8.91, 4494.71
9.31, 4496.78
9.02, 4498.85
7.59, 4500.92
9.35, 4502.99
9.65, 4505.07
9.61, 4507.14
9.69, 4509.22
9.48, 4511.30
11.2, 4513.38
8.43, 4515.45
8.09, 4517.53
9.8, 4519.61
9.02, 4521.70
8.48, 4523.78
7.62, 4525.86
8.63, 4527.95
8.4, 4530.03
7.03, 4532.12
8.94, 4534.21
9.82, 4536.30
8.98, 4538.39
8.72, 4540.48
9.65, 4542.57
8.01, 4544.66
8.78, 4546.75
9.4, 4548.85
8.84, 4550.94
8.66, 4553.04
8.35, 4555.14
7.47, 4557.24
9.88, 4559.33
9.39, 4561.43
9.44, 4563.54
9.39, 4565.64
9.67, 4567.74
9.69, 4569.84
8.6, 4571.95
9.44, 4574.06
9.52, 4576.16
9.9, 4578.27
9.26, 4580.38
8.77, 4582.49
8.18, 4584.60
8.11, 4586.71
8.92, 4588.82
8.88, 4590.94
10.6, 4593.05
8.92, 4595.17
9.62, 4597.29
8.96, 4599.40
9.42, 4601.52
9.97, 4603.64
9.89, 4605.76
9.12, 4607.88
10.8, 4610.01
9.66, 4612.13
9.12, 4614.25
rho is 1.6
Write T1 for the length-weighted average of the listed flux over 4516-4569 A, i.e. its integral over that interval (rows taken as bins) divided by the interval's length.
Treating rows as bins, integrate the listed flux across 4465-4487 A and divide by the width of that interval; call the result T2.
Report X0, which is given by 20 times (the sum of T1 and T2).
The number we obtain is 350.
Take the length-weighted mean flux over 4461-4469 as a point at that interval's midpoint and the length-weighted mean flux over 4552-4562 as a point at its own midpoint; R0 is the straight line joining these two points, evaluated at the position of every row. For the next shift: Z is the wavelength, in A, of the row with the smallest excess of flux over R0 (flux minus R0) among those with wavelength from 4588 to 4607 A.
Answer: 4590.94 A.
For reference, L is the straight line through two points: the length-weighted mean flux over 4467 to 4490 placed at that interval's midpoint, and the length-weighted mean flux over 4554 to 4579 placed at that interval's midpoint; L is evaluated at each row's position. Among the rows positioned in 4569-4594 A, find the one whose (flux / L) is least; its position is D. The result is 4586.71 A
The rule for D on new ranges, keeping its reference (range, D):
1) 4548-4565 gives 4557.24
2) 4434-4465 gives 4459.66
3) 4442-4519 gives 4459.66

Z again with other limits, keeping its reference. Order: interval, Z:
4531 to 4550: 4532.12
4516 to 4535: 4532.12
